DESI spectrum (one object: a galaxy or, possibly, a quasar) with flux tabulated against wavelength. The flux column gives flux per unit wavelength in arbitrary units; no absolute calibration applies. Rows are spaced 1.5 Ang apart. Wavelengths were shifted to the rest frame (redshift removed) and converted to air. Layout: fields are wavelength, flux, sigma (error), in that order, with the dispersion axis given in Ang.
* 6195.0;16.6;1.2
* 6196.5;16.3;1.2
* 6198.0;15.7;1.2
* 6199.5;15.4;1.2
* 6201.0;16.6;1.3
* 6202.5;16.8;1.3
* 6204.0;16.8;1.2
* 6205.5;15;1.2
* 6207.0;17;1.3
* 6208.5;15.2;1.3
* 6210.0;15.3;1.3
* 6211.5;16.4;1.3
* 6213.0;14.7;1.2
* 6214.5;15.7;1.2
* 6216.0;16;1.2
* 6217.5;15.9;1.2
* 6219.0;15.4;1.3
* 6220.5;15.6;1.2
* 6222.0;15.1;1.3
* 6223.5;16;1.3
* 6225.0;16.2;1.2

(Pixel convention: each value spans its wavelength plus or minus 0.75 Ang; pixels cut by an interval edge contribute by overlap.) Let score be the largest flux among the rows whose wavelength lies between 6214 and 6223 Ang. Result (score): 16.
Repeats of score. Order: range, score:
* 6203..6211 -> 17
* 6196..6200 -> 16.3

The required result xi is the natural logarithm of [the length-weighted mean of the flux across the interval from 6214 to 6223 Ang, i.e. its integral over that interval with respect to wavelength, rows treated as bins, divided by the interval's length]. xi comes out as 2.75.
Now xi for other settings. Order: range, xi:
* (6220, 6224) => 2.74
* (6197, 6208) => 2.78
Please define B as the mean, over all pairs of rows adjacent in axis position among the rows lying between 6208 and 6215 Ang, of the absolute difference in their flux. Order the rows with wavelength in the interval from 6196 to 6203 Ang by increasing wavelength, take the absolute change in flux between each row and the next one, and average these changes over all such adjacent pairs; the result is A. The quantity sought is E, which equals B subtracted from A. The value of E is -0.40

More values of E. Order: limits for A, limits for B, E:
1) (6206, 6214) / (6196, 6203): 0.60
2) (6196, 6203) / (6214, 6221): 0.30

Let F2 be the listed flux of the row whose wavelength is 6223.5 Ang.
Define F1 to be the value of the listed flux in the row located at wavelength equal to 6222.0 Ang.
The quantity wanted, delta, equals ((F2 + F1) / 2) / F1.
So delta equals 1.03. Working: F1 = 15.1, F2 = 16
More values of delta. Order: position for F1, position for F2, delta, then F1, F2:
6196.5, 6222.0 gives 0.96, 16.3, 15.1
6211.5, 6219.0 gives 0.97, 16.4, 15.4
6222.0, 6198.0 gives 1.02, 15.1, 15.7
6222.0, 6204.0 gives 1.06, 15.1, 16.8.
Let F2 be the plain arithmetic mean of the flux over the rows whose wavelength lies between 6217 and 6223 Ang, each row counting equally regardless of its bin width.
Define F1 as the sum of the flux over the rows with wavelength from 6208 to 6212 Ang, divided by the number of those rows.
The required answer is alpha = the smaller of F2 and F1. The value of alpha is 15.5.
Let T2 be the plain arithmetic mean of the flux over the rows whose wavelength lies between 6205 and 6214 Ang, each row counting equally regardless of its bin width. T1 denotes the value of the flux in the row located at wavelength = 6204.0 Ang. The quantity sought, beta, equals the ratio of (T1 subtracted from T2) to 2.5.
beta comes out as -0.48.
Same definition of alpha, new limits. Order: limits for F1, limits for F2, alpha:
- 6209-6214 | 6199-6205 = 15.5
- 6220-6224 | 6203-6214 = 15.6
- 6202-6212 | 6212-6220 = 15.5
